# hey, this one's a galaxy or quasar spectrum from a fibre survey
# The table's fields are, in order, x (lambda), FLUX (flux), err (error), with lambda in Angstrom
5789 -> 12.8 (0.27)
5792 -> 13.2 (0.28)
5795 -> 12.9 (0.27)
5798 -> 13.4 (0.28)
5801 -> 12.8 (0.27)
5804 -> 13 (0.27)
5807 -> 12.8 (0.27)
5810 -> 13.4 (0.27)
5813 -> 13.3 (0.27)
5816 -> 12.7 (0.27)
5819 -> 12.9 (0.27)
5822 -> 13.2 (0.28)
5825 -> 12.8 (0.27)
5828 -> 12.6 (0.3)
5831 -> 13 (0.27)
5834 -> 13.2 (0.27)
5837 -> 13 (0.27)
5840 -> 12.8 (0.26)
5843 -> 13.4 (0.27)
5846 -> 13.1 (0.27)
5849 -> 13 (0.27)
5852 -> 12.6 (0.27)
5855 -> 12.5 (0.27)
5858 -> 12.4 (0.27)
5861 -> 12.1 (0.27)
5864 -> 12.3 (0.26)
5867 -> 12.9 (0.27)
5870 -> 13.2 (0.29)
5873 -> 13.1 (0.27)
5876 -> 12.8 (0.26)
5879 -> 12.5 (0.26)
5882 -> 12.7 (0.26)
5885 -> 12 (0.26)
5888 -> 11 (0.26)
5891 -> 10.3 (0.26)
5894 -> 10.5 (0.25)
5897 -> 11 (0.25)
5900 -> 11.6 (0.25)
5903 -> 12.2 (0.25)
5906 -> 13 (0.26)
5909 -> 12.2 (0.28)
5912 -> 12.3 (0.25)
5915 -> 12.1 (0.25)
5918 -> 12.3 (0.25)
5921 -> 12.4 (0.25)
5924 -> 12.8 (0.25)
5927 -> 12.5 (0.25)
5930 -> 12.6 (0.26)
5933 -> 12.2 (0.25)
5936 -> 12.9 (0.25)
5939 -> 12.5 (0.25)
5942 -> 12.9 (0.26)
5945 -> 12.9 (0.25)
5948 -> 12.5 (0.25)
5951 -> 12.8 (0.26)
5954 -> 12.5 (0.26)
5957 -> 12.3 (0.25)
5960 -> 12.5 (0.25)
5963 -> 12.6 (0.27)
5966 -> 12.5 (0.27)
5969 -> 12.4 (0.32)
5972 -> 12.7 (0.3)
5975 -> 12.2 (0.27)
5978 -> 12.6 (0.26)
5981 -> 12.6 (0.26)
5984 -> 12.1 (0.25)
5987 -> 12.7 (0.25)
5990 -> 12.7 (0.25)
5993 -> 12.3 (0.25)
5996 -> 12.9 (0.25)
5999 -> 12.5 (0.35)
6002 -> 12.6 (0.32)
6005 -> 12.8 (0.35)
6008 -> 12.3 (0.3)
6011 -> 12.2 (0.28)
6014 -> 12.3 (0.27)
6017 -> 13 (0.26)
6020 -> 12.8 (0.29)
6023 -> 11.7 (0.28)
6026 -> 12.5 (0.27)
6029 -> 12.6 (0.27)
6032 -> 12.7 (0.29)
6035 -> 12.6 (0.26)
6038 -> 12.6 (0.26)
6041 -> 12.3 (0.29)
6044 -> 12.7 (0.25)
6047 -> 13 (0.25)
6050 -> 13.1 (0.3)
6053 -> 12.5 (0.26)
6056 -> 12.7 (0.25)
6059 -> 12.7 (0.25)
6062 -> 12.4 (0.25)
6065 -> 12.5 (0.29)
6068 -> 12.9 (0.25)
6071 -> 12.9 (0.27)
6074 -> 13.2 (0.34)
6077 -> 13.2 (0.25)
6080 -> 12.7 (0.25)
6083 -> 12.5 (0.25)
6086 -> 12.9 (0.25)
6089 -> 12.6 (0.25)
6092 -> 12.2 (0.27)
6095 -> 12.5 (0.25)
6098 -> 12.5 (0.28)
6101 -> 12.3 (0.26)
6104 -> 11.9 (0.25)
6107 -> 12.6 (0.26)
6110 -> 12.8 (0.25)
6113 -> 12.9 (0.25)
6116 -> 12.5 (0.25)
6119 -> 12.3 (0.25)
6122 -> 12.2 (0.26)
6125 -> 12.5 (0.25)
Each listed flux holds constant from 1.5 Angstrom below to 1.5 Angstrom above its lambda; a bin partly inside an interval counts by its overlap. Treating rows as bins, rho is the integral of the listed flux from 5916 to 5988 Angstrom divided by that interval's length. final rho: 12.5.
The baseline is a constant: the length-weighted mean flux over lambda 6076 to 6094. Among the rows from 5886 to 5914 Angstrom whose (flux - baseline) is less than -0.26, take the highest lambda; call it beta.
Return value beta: 5912 Angstrom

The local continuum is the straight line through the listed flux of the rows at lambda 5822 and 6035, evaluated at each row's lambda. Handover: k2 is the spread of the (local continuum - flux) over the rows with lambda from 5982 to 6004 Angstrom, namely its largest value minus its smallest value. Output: 0.83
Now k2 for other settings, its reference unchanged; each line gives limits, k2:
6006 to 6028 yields 1.28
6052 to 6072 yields 0.53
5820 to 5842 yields 0.62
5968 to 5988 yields 0.61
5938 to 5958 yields 0.57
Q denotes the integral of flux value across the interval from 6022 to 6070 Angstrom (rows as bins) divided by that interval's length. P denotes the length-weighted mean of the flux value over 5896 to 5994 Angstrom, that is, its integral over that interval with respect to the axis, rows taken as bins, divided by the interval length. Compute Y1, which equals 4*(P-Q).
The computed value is -0.6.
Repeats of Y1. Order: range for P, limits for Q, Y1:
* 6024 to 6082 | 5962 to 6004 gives 0.7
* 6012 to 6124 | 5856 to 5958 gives 1.2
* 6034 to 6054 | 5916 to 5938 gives 0.7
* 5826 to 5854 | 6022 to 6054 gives 1.5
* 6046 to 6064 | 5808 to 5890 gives -0.1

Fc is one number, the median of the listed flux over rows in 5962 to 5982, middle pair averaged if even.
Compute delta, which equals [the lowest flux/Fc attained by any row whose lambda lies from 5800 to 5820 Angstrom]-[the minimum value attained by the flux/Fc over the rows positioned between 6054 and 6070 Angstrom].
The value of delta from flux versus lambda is 0.02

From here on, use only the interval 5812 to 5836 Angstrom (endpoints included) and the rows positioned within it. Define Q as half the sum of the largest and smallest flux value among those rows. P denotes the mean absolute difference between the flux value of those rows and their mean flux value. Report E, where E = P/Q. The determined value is 0.016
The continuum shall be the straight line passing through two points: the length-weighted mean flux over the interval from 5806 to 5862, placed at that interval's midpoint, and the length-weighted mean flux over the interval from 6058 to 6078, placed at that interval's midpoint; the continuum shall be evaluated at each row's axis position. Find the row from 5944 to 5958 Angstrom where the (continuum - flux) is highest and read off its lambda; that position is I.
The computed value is 5957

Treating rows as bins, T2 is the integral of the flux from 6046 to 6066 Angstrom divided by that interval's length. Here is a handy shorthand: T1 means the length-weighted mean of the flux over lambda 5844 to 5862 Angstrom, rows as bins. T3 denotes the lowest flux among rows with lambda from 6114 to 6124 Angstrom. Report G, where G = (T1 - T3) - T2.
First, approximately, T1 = 12.7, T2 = 12.7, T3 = 12.2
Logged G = -12.2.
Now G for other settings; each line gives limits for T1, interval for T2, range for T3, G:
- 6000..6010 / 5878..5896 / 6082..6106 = -10.8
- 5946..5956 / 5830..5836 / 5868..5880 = -13.0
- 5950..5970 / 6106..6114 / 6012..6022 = -12.6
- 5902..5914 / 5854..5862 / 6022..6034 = -11.6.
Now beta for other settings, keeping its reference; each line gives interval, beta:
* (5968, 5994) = 5993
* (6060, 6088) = 6062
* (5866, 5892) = 5891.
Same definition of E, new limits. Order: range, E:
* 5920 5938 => 0.016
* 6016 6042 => 0.020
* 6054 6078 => 0.019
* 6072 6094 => 0.023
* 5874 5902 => 0.069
